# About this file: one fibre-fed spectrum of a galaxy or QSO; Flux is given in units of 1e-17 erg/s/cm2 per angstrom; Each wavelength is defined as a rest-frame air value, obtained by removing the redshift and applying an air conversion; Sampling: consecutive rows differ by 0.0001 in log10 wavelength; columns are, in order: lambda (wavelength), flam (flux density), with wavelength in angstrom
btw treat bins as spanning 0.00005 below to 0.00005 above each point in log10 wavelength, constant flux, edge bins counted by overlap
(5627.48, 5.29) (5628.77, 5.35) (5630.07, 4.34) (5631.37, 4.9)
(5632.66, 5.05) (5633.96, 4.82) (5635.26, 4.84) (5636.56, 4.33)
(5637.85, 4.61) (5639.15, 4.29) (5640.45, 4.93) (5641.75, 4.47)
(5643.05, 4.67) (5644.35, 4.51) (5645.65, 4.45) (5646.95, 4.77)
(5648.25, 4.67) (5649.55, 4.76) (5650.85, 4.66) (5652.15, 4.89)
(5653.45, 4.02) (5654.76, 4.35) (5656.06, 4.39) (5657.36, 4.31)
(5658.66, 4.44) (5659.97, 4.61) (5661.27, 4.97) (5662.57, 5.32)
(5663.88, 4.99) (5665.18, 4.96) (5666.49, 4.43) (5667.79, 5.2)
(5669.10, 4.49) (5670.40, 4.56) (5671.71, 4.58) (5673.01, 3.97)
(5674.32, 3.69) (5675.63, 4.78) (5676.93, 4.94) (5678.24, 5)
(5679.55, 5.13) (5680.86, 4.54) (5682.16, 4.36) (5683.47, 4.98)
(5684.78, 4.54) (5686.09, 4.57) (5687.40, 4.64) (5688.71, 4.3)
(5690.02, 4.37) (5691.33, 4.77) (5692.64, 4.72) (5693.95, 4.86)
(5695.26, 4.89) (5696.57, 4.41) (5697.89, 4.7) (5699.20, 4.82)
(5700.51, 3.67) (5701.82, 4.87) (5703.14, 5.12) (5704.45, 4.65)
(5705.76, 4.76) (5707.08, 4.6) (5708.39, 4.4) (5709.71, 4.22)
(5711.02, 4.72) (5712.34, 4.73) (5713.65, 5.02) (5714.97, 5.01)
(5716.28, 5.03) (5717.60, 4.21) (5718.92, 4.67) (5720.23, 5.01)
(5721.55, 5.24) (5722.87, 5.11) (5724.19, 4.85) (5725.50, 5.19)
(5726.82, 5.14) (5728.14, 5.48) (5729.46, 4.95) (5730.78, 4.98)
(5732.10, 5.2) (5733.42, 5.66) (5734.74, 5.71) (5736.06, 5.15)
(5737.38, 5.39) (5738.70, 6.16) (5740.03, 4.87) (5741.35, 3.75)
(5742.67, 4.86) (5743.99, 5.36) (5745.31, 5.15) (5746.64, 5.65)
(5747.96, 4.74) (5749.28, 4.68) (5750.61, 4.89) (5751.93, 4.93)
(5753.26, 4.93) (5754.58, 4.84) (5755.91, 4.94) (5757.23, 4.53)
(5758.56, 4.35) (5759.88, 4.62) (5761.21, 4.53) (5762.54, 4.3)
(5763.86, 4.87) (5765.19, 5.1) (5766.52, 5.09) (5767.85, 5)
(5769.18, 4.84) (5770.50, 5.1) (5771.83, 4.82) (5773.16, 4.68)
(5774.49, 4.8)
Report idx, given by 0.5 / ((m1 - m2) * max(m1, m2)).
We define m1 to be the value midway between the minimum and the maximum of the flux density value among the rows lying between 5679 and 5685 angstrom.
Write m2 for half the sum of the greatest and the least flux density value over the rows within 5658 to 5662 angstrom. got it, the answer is 2.6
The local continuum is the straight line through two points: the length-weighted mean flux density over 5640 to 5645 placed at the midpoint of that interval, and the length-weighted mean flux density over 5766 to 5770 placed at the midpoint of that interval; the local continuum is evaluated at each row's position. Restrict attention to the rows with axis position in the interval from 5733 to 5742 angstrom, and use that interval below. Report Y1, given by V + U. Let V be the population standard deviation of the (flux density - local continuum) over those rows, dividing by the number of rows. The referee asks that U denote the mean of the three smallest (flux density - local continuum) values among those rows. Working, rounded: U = -0.31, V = 0.725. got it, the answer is 0.41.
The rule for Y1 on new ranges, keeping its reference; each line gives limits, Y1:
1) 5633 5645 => -0.04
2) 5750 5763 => -0.32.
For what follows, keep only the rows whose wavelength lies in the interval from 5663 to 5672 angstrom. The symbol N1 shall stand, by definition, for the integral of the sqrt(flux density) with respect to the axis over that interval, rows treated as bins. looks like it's 19.6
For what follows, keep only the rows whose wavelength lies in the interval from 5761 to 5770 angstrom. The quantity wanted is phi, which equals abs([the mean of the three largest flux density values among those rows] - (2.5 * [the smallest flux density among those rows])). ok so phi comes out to 5.7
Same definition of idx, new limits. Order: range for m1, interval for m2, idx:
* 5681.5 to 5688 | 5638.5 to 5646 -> 1.8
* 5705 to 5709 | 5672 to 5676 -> 0.3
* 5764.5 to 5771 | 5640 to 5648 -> 0.4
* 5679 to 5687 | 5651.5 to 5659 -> 0.4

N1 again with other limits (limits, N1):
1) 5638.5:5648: 20.3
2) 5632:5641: 19.5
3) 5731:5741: 23.2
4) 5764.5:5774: 21.1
